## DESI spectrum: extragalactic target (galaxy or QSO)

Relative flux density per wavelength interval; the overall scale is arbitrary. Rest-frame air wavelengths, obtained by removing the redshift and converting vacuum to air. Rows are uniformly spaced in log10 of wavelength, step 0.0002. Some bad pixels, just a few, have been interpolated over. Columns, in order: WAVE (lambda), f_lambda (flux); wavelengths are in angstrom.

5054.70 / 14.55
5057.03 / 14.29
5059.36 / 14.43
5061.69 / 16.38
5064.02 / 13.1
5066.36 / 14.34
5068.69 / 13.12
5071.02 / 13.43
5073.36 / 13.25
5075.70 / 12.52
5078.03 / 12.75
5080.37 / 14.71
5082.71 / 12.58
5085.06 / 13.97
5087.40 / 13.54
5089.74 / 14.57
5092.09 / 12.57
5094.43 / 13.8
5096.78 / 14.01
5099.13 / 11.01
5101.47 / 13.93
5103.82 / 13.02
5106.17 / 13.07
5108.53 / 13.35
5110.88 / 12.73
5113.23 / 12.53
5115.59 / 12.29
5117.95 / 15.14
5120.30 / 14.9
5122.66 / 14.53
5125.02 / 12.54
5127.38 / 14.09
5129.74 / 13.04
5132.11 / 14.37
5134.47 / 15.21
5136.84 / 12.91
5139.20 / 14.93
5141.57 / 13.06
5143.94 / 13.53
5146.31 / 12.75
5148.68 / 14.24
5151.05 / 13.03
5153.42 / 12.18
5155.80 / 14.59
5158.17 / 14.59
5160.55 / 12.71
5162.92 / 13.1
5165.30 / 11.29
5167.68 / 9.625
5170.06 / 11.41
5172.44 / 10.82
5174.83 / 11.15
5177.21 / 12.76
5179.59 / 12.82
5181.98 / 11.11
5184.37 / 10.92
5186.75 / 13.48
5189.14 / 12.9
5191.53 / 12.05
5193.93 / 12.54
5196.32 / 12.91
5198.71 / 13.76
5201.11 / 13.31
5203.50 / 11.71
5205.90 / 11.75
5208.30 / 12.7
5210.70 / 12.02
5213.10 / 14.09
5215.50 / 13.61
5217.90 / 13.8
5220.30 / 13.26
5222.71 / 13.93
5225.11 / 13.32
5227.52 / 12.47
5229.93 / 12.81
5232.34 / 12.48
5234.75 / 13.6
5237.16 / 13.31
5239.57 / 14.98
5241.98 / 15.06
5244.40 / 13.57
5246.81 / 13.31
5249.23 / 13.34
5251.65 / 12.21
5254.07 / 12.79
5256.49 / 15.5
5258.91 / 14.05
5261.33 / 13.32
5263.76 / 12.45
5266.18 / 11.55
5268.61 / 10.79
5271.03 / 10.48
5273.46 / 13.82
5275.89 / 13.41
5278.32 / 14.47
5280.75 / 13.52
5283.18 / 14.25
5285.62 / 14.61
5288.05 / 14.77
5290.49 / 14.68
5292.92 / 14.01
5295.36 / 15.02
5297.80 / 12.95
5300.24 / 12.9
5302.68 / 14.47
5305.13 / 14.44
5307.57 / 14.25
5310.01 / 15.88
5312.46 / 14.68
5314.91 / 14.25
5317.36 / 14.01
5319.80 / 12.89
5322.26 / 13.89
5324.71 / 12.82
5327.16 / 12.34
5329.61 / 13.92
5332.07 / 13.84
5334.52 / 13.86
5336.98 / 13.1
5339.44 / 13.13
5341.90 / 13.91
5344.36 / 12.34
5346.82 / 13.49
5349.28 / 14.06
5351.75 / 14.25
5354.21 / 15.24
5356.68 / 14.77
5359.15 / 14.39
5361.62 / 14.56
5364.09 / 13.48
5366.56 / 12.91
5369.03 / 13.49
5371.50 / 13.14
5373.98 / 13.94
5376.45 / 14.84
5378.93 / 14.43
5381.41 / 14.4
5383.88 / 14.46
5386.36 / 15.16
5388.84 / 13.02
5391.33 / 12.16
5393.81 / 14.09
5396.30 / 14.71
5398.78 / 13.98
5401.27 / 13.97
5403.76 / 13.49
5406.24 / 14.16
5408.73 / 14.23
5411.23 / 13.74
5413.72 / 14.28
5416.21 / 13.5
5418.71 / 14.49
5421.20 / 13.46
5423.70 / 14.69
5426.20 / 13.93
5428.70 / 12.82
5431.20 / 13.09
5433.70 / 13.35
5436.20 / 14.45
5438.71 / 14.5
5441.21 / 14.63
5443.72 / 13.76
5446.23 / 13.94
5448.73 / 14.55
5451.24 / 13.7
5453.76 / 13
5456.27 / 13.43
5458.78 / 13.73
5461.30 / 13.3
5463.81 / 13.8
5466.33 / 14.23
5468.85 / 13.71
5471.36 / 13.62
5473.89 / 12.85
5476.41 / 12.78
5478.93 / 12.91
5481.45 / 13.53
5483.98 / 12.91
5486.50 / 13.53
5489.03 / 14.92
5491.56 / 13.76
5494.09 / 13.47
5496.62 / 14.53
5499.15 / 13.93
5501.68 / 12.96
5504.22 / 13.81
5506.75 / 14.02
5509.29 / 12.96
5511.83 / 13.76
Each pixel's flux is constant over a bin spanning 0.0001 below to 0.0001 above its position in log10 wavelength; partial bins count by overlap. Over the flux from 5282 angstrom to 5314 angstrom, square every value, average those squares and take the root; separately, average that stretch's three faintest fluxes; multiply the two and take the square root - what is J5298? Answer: 13.8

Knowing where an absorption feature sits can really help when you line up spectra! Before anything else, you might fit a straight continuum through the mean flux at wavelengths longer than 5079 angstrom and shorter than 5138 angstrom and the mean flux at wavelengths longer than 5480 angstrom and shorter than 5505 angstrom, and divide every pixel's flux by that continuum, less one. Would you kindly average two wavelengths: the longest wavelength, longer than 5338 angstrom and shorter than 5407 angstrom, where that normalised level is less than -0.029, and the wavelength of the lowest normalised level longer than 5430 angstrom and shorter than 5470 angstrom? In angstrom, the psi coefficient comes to 5422.5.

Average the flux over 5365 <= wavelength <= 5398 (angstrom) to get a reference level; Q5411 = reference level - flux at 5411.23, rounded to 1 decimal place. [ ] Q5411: 0.2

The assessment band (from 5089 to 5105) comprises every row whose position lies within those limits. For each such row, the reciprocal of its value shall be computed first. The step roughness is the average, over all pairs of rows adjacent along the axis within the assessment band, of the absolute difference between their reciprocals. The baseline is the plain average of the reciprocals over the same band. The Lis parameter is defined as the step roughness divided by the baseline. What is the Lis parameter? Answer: 0.14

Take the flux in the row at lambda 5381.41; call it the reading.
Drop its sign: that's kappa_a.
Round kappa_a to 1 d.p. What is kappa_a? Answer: 14.4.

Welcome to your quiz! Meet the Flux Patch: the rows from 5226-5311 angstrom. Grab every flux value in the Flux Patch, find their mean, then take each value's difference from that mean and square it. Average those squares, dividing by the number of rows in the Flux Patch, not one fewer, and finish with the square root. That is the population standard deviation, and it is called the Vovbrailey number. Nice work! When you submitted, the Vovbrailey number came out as 1.22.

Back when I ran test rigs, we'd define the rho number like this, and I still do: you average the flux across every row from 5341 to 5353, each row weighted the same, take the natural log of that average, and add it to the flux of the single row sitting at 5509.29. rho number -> 15.6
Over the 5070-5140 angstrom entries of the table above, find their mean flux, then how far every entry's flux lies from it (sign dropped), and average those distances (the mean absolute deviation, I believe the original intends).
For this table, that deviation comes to 0.84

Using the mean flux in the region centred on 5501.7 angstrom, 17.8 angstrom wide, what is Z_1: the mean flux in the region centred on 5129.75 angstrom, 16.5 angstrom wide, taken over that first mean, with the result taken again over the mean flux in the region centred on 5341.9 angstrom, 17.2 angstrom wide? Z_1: 0.0753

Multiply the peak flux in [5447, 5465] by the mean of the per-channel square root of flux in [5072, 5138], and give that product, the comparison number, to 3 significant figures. 53.3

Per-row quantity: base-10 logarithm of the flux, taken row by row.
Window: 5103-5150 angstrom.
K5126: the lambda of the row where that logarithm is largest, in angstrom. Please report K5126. 5134.47 angstrom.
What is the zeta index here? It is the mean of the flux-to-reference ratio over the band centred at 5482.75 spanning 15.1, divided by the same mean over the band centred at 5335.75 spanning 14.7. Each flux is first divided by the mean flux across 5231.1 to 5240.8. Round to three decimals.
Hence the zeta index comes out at 0.986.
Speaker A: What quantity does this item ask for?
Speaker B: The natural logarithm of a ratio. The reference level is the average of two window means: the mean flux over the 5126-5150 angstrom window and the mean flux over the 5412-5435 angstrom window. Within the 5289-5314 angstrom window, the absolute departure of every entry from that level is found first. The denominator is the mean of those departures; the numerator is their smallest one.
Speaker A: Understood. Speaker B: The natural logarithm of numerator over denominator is -1.3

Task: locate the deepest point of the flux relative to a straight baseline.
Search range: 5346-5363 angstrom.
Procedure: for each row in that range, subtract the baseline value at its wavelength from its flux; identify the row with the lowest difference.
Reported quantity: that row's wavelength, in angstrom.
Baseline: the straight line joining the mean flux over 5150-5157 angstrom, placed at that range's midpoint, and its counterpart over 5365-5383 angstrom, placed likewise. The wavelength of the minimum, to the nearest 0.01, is 5346.82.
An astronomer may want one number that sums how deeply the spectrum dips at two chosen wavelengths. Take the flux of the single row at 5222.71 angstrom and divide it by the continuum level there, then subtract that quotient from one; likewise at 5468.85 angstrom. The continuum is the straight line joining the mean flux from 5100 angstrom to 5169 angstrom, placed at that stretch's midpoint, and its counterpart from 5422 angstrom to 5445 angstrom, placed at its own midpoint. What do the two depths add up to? -0.01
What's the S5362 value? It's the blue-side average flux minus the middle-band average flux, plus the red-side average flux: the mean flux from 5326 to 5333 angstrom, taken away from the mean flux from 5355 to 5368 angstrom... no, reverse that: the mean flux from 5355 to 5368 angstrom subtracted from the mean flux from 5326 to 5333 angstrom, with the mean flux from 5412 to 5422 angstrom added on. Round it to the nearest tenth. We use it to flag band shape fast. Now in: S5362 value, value 13.3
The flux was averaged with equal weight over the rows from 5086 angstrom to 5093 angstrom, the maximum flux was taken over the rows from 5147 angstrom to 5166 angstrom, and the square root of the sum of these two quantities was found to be 5.31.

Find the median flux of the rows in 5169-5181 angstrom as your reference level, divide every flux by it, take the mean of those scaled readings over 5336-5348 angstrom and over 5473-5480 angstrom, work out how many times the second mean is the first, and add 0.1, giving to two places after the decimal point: 1.07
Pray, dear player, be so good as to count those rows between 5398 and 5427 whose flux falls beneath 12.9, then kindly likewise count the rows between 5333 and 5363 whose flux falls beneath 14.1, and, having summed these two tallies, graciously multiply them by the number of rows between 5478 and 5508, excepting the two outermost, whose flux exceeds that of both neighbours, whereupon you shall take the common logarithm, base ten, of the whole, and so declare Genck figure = 1.3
